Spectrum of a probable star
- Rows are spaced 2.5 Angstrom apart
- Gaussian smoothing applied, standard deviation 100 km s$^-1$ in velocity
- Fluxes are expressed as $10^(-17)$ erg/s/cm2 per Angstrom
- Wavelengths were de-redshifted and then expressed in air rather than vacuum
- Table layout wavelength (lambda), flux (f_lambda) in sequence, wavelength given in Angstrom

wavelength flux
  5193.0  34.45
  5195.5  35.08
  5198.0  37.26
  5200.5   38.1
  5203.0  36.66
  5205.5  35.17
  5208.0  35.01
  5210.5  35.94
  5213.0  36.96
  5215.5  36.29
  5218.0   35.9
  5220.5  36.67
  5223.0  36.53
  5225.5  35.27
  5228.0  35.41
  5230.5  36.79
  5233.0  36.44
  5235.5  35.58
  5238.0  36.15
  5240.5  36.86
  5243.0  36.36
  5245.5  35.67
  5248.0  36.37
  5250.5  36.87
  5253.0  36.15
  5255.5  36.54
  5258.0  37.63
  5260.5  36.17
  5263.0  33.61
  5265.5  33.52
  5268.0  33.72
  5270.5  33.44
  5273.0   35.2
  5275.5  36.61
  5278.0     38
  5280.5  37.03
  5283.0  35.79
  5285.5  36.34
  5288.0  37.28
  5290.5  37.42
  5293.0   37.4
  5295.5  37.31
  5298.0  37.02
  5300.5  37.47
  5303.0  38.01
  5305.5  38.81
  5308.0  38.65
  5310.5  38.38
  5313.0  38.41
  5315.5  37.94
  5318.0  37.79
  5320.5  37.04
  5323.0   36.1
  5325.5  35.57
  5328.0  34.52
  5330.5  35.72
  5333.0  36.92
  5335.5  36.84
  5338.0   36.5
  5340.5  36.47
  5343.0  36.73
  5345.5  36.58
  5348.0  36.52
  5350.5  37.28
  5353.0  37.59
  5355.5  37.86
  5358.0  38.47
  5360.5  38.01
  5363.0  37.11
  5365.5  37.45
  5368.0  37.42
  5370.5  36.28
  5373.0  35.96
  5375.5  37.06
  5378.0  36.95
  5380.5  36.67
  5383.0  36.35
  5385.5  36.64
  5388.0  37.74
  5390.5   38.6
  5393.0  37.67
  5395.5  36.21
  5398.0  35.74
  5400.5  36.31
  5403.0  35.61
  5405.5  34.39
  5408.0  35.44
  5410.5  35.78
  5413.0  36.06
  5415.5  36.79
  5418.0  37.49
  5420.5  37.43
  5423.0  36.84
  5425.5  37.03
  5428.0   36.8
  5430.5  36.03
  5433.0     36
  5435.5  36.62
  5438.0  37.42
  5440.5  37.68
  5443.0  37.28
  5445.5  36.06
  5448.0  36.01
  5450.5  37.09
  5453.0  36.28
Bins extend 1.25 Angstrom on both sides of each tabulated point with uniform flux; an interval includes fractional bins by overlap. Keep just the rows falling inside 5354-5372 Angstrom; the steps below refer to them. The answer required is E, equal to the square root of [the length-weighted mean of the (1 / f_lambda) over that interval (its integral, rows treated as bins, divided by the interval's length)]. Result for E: 0.163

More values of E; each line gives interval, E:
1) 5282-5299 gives 0.165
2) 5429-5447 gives 0.165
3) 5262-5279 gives 0.170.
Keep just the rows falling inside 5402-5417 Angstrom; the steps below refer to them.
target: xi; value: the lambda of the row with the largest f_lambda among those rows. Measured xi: 5415.5 Angstrom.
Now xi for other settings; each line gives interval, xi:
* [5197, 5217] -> 5200.5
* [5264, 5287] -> 5278.0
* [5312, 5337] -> 5313.0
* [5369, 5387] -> 5375.5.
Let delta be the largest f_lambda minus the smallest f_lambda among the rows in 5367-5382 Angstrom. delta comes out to 1.46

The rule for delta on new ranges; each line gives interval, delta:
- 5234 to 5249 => 1.28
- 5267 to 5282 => 4.56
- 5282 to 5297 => 1.63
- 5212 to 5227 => 1.69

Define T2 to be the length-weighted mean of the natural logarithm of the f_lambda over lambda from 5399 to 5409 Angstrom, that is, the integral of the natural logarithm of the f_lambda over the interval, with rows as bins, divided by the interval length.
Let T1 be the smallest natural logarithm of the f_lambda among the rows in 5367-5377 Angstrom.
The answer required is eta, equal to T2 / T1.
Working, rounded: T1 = 3.58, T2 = 3.57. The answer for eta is 0.996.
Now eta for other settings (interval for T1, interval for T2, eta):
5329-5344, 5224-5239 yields 1.002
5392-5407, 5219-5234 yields 1.014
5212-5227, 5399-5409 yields 1.001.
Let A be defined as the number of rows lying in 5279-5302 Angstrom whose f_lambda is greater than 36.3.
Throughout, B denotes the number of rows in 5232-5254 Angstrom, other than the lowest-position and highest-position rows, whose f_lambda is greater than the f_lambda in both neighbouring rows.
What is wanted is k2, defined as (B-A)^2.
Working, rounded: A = 8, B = 2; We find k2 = 36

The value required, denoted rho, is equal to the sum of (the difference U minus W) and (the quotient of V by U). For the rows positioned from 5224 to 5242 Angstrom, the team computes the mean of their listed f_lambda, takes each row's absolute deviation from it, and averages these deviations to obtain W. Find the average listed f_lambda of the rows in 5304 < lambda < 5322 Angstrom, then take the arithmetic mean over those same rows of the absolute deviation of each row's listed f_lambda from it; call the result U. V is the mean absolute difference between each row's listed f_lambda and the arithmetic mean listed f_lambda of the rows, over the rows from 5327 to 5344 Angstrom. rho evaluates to 1.3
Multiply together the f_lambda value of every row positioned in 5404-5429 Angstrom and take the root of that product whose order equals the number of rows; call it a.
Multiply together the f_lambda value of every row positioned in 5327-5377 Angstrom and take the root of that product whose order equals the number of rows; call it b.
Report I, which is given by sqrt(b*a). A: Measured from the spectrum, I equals 36.62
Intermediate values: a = 36.4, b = 36.9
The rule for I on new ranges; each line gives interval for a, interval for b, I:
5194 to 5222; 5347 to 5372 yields 36.82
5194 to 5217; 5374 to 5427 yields 36.43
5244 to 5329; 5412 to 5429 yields 36.73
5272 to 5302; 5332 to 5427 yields 36.85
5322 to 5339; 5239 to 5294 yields 36.04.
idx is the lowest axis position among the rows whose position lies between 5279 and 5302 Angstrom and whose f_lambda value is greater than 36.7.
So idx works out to 5280.5 Angstrom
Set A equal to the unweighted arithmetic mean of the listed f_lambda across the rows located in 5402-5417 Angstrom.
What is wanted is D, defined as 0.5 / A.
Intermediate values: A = 35.7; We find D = 0.0140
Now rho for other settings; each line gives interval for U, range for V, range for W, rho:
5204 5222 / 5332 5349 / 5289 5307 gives 0.4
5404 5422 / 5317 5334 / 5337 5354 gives 1.5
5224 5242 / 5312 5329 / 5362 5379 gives 2.2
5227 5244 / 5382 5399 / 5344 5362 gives 1.8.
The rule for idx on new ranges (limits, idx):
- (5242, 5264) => 5250.5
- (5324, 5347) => 5333.0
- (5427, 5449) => 5428.0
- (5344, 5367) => 5350.5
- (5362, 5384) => 5363.0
